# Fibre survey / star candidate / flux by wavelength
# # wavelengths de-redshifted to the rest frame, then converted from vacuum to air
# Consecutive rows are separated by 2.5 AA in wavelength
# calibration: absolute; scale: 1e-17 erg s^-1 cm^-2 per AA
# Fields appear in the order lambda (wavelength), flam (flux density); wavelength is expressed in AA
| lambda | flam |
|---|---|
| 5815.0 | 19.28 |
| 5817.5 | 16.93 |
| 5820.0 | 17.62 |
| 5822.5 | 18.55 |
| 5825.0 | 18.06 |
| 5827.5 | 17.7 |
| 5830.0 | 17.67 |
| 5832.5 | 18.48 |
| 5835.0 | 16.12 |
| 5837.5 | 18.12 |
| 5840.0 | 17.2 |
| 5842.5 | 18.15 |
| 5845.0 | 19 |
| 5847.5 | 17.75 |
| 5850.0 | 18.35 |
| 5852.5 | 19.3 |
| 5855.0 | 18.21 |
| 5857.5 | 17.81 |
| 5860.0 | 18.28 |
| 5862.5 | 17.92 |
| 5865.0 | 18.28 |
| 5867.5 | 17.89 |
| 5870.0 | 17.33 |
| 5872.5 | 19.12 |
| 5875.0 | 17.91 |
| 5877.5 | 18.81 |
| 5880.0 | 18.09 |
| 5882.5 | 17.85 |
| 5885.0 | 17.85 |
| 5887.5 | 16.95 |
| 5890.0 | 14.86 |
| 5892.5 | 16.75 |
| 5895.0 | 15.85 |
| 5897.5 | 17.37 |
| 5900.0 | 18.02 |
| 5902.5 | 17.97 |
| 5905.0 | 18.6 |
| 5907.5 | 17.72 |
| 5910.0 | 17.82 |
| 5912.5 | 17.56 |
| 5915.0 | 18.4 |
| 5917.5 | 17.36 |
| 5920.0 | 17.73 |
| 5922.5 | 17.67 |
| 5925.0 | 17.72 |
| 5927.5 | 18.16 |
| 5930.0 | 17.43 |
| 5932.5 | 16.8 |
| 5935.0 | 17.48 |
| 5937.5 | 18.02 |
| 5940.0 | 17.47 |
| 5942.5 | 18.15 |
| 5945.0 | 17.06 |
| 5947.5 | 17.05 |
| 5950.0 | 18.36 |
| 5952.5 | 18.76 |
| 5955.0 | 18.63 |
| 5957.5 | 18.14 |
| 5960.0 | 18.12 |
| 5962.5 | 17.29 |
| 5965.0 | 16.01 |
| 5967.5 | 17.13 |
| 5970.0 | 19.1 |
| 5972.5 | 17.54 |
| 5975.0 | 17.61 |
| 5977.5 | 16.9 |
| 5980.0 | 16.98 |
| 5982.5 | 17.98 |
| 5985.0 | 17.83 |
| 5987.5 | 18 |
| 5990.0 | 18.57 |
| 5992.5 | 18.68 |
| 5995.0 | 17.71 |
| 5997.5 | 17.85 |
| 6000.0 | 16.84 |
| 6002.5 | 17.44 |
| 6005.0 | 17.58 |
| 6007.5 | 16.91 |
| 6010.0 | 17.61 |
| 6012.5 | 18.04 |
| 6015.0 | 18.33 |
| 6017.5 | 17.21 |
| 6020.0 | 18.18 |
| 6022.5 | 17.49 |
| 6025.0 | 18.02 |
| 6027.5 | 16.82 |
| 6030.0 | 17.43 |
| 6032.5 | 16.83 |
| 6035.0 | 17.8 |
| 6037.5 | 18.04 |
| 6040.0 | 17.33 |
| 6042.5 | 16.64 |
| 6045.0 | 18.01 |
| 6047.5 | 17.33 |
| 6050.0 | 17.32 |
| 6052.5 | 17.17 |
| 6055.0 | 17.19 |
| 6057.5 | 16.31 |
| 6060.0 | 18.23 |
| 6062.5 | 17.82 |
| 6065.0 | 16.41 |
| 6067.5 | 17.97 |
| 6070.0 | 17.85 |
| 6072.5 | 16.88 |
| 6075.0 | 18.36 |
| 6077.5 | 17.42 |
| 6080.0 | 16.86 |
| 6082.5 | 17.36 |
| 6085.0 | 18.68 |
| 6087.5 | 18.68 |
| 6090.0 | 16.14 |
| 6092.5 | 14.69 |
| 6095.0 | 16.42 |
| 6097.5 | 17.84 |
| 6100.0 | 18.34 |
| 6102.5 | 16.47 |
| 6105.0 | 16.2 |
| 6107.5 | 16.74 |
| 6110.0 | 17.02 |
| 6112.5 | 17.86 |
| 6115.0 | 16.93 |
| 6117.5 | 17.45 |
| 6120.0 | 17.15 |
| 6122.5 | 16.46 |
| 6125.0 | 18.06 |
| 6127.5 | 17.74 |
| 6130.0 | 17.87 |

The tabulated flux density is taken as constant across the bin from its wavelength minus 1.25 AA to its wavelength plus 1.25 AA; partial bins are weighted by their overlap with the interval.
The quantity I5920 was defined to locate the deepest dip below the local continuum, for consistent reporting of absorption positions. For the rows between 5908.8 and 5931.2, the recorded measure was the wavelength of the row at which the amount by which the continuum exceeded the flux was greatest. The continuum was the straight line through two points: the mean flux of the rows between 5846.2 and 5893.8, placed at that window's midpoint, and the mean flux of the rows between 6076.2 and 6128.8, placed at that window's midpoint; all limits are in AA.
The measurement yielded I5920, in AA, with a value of 5917.5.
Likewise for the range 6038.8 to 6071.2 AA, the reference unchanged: 6057.5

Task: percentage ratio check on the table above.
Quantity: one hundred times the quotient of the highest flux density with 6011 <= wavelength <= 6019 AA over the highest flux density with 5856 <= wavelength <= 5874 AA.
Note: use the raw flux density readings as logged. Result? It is 95.9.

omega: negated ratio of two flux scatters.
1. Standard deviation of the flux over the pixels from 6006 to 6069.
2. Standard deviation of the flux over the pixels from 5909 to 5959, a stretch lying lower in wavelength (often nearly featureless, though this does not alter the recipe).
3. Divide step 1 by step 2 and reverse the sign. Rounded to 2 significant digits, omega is -1.1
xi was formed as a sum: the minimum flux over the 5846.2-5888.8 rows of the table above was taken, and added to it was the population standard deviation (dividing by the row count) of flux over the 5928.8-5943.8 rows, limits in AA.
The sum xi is 17.4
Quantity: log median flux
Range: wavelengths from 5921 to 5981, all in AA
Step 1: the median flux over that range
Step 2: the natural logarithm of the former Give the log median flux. 2.87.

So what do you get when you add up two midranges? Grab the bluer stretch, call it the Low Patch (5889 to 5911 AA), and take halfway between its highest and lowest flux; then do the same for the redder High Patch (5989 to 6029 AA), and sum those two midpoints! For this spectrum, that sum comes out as 34.5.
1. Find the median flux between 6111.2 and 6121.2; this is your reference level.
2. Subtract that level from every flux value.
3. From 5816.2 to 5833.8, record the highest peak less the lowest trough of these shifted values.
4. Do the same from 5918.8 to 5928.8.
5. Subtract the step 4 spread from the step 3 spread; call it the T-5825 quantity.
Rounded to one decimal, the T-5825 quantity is 1.1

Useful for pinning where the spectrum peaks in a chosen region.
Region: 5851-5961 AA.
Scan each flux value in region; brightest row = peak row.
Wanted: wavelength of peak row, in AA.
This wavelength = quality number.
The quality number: 5852.5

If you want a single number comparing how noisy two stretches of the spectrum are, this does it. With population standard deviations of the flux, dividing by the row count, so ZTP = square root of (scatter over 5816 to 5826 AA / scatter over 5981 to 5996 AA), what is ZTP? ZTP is 1.3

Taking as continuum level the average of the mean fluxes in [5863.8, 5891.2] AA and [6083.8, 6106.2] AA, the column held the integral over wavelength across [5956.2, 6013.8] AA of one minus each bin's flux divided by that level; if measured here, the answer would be -0.86 AA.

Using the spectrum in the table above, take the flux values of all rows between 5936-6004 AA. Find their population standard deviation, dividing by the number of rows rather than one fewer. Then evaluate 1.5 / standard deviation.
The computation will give 2.1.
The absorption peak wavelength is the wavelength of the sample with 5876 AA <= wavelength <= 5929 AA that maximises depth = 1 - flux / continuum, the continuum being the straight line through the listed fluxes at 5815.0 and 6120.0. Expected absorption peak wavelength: 5890.0 AA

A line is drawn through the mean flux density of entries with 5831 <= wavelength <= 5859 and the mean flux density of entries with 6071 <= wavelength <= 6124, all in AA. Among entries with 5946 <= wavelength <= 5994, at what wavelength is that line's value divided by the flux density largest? 5965.0 AA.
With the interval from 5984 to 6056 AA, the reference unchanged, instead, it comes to 6042.5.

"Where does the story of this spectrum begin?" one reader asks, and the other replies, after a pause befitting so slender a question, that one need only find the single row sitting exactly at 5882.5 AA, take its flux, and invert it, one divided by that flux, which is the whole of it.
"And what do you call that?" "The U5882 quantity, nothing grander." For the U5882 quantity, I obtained 0.0560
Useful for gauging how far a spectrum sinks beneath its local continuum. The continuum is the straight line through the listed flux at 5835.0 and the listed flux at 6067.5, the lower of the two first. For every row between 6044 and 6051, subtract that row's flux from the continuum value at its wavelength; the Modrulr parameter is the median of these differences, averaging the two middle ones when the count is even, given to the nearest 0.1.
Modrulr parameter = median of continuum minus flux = 0.5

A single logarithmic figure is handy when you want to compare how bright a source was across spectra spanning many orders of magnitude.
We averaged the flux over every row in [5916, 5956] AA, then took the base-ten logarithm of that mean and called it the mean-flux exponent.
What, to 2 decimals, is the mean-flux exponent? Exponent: 1.25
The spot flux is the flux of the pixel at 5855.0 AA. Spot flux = 18.21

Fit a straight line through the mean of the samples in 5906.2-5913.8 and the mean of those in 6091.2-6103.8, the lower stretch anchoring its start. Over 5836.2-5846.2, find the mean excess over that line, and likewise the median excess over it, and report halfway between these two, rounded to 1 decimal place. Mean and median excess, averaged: 0.1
